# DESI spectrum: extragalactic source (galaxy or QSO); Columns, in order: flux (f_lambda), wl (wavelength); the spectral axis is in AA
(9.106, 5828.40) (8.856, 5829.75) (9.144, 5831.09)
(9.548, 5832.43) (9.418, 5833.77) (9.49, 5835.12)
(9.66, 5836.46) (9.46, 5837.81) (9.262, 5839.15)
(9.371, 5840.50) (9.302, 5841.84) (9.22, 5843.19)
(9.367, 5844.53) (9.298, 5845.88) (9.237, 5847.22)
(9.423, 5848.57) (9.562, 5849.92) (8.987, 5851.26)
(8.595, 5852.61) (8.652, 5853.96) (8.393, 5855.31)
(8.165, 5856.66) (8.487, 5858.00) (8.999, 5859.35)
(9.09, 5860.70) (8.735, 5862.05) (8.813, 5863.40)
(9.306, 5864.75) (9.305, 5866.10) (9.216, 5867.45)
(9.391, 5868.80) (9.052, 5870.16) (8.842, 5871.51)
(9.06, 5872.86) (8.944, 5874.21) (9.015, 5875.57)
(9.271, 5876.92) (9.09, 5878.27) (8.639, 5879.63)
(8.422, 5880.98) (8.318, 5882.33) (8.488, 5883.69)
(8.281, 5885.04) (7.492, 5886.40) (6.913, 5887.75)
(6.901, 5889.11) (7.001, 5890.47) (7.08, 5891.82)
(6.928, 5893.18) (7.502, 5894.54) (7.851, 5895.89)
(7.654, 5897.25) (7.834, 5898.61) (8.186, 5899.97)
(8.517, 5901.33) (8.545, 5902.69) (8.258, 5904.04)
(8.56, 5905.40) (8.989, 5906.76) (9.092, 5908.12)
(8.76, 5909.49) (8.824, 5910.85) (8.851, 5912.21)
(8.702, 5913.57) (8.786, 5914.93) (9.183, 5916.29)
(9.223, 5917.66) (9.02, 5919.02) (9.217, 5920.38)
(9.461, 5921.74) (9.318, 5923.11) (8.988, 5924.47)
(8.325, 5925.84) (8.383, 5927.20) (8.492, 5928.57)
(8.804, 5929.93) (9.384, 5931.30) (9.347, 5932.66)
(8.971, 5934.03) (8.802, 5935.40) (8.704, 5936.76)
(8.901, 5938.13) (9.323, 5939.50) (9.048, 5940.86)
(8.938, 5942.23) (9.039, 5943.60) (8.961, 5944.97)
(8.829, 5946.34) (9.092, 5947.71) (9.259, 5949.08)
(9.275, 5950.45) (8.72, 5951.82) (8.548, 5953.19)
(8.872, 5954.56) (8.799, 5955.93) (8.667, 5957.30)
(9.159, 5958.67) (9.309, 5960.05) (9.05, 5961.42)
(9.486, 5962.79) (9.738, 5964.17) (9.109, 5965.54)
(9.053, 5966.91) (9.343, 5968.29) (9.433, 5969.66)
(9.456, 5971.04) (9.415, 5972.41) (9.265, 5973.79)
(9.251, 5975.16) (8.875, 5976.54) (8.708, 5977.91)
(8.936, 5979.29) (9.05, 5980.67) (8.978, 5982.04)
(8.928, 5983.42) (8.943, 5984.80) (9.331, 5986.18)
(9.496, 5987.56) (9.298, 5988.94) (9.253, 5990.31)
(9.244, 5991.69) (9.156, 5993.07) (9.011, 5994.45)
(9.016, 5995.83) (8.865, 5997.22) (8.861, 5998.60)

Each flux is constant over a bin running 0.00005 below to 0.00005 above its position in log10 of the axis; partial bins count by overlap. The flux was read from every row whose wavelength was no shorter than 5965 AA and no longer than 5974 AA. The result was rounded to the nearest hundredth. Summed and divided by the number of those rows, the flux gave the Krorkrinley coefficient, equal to 9.30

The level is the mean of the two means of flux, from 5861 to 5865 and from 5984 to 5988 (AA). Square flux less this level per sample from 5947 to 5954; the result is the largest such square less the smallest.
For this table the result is 0.3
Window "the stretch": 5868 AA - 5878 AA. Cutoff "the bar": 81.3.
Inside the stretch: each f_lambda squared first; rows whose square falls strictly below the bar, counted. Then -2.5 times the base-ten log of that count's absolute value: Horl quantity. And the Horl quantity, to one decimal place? -1.2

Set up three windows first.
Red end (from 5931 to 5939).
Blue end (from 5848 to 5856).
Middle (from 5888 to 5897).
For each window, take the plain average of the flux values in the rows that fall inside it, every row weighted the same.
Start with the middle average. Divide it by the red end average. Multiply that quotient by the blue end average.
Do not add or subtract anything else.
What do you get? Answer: 7.1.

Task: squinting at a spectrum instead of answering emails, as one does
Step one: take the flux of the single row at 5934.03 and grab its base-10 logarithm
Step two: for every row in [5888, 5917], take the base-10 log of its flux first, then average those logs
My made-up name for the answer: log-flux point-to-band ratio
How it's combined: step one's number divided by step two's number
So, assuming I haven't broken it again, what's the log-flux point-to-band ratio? 1.05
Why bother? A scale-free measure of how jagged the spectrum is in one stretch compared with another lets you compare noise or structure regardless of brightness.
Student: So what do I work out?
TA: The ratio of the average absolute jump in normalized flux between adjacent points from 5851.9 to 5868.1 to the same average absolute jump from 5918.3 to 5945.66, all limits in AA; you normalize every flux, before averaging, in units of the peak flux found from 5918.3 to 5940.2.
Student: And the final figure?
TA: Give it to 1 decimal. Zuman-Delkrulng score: 1.0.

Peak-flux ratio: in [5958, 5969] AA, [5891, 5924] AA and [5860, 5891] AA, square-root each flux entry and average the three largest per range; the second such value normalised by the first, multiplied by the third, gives 3.025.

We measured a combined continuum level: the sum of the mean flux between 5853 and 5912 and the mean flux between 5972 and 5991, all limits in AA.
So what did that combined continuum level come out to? 17.6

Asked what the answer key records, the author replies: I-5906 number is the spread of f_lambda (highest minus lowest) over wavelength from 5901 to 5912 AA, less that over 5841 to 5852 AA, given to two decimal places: 0.26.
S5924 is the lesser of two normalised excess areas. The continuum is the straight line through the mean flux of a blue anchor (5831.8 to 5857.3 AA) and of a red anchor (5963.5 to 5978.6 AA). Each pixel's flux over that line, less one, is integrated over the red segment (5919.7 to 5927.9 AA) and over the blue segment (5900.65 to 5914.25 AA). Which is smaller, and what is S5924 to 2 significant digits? -0.74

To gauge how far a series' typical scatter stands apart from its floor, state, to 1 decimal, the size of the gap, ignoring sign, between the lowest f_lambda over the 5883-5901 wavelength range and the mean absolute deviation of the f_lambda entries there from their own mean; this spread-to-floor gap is 6.4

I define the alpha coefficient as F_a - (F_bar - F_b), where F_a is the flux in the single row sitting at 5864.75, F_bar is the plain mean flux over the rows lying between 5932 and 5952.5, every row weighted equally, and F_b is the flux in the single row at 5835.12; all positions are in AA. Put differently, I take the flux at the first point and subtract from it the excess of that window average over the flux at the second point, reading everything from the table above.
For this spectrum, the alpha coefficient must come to 9.8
